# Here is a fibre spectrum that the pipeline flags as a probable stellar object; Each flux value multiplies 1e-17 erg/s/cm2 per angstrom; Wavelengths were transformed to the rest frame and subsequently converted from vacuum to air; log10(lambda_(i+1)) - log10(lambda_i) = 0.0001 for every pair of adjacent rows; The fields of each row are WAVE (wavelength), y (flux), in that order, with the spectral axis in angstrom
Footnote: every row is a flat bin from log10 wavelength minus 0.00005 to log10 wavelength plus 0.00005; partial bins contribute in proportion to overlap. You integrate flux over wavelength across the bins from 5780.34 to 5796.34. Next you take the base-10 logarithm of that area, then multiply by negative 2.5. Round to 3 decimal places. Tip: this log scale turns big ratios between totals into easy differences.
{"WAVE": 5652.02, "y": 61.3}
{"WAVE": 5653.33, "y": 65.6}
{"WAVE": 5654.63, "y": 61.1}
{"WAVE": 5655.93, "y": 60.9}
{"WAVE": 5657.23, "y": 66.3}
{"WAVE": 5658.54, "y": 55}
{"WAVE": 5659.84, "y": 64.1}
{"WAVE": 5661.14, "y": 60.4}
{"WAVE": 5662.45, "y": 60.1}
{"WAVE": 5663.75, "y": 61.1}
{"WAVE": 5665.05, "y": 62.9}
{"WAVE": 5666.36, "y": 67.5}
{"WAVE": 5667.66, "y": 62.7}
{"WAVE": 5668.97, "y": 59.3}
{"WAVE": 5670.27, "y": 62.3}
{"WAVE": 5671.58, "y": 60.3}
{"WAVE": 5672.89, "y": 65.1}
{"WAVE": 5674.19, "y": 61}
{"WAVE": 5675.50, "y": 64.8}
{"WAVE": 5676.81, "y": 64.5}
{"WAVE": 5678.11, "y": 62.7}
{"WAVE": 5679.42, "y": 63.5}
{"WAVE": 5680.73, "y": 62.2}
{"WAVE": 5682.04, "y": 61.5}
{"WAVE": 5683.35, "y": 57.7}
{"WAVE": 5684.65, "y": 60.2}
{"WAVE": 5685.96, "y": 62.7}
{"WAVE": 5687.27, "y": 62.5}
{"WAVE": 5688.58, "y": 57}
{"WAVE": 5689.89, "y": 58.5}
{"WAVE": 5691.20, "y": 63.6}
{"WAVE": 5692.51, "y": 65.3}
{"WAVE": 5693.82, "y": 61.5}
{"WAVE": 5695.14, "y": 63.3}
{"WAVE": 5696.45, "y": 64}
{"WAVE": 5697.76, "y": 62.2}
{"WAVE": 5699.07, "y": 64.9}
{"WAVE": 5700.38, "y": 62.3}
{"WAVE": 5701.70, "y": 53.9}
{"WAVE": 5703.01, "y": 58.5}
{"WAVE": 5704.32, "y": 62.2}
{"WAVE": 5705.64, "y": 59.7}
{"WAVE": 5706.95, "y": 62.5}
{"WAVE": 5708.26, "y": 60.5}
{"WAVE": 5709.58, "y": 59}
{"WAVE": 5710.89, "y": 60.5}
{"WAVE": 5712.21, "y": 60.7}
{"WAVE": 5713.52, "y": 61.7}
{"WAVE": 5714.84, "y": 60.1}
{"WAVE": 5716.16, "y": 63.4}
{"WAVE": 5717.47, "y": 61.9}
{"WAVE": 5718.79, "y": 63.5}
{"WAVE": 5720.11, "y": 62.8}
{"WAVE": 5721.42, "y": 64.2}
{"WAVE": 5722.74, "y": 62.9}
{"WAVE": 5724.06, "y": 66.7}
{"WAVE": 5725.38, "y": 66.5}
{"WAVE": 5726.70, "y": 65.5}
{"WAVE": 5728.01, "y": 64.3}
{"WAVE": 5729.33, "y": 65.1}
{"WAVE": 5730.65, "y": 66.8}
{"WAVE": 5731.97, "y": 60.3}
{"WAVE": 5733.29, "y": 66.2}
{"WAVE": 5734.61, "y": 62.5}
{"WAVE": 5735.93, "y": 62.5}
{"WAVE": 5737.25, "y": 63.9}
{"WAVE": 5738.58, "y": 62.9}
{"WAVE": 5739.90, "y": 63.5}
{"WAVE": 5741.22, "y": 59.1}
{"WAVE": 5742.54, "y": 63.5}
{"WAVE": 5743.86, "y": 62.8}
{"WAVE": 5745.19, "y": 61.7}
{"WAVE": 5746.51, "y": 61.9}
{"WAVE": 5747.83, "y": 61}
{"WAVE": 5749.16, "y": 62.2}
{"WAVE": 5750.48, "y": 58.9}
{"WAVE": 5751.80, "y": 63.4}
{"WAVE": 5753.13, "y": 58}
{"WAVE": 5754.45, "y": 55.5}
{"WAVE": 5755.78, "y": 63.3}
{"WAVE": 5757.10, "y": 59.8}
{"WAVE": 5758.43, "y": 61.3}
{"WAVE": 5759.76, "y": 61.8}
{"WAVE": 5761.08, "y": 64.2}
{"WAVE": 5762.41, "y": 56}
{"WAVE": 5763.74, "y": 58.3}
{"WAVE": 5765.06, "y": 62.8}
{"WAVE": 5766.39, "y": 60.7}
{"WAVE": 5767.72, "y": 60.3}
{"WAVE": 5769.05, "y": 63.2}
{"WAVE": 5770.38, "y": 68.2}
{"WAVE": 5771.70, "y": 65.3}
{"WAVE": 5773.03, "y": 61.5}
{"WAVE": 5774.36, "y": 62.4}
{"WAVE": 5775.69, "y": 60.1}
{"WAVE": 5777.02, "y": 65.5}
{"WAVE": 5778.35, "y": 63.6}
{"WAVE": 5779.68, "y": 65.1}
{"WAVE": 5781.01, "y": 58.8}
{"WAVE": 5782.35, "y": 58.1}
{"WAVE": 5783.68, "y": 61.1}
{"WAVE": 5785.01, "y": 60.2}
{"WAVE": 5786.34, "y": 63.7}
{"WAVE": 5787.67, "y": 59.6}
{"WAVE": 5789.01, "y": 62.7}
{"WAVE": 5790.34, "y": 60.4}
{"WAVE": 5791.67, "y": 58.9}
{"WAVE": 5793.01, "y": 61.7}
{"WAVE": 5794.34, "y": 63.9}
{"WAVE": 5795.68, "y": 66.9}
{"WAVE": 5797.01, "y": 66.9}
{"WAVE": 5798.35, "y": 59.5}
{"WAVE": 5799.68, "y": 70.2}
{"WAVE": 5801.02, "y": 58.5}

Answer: -7.479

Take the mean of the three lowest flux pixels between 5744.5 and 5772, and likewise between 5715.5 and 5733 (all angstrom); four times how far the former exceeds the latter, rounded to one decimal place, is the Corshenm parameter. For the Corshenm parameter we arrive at -20.7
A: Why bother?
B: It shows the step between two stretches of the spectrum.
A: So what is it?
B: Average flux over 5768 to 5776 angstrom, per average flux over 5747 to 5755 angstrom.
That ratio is 1.06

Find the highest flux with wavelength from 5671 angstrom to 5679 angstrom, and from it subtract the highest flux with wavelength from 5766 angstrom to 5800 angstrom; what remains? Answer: -5.1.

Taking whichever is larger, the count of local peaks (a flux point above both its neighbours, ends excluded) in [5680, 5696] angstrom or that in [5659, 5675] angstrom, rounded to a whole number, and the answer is 3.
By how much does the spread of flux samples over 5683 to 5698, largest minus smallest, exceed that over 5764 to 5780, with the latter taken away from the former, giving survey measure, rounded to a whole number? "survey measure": 0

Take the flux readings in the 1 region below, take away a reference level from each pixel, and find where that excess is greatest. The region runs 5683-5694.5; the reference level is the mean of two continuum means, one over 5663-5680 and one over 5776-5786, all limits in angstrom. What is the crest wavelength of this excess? 5692.51 angstrom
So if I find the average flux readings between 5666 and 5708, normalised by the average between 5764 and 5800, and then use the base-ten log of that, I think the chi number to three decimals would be -0.005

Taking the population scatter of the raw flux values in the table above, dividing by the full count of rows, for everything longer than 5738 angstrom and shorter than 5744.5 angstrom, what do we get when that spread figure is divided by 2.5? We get 0.66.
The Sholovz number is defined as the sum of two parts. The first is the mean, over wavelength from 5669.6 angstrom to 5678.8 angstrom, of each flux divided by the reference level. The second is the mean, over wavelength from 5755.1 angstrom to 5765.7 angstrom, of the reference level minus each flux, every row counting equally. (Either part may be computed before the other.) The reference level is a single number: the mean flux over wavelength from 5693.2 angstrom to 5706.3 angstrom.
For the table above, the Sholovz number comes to 1.3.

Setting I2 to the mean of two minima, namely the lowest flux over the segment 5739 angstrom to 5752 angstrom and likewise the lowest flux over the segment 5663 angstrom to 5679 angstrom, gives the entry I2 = 59.1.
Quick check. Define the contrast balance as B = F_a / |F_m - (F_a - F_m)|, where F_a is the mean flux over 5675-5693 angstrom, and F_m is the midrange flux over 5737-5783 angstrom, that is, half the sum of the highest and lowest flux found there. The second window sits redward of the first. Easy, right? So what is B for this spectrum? 1.00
